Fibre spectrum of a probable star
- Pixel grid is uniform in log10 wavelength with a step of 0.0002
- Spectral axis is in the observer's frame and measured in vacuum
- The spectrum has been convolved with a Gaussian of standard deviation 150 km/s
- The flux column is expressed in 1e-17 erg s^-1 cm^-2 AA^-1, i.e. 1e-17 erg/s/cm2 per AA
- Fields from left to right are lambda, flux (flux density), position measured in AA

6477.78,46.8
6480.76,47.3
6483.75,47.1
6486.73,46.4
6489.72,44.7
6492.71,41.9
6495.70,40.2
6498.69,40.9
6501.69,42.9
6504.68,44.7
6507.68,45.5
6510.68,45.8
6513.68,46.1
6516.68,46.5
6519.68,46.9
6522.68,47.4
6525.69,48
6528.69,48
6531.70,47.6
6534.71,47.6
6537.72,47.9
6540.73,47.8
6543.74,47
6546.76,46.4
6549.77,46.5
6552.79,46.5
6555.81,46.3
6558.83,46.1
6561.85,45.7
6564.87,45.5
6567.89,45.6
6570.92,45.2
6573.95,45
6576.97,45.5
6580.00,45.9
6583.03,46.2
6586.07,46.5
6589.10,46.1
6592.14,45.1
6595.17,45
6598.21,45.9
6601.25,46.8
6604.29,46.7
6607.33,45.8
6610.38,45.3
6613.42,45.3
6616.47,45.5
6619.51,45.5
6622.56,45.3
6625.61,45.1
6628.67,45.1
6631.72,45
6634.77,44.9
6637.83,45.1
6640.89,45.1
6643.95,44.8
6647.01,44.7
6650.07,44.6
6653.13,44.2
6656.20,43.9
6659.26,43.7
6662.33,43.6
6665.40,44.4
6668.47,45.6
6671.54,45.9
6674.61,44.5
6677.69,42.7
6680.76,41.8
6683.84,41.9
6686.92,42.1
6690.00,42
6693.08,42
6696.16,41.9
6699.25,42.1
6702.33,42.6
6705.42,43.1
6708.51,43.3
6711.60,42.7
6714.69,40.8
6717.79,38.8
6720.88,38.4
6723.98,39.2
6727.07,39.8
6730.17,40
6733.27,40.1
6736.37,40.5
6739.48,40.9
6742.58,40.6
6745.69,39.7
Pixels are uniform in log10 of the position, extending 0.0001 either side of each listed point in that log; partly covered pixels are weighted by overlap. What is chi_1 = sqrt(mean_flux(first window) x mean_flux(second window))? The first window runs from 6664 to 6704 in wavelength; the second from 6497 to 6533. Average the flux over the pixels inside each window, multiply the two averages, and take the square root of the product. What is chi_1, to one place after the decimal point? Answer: 44.4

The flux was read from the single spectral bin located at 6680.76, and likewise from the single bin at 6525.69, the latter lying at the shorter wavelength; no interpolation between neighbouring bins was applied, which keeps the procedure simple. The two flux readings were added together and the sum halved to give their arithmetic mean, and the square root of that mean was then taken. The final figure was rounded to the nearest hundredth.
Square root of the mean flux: 6.70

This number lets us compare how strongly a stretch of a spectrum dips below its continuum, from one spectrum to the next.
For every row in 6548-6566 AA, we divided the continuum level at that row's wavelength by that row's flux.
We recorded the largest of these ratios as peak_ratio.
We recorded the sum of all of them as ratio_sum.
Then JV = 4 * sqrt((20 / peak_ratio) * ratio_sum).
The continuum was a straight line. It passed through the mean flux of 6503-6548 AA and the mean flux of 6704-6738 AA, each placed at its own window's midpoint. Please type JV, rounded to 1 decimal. 43.6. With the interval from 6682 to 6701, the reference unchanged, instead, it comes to 43.6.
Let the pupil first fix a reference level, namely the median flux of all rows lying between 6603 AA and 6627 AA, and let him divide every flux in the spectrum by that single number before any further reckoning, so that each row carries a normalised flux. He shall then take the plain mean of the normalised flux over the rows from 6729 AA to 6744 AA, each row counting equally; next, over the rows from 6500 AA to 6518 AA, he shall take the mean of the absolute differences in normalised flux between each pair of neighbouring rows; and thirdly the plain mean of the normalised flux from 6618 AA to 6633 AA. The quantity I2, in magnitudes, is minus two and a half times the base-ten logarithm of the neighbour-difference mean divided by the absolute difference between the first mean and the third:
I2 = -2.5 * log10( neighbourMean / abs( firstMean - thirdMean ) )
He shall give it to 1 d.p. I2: 2.1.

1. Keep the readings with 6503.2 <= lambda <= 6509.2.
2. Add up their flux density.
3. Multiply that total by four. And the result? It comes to 361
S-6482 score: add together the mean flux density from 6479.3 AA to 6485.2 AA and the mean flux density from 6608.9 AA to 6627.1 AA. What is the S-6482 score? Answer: 92.5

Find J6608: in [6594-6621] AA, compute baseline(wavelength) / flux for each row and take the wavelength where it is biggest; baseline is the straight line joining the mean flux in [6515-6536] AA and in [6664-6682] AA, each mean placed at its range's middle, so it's 6595.17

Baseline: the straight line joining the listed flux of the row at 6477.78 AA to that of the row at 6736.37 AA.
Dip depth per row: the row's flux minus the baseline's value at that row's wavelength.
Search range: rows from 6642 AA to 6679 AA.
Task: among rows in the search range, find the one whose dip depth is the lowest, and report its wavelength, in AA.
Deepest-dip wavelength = 6677.69 AA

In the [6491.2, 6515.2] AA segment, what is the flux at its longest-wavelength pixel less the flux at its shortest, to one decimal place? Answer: 4.2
